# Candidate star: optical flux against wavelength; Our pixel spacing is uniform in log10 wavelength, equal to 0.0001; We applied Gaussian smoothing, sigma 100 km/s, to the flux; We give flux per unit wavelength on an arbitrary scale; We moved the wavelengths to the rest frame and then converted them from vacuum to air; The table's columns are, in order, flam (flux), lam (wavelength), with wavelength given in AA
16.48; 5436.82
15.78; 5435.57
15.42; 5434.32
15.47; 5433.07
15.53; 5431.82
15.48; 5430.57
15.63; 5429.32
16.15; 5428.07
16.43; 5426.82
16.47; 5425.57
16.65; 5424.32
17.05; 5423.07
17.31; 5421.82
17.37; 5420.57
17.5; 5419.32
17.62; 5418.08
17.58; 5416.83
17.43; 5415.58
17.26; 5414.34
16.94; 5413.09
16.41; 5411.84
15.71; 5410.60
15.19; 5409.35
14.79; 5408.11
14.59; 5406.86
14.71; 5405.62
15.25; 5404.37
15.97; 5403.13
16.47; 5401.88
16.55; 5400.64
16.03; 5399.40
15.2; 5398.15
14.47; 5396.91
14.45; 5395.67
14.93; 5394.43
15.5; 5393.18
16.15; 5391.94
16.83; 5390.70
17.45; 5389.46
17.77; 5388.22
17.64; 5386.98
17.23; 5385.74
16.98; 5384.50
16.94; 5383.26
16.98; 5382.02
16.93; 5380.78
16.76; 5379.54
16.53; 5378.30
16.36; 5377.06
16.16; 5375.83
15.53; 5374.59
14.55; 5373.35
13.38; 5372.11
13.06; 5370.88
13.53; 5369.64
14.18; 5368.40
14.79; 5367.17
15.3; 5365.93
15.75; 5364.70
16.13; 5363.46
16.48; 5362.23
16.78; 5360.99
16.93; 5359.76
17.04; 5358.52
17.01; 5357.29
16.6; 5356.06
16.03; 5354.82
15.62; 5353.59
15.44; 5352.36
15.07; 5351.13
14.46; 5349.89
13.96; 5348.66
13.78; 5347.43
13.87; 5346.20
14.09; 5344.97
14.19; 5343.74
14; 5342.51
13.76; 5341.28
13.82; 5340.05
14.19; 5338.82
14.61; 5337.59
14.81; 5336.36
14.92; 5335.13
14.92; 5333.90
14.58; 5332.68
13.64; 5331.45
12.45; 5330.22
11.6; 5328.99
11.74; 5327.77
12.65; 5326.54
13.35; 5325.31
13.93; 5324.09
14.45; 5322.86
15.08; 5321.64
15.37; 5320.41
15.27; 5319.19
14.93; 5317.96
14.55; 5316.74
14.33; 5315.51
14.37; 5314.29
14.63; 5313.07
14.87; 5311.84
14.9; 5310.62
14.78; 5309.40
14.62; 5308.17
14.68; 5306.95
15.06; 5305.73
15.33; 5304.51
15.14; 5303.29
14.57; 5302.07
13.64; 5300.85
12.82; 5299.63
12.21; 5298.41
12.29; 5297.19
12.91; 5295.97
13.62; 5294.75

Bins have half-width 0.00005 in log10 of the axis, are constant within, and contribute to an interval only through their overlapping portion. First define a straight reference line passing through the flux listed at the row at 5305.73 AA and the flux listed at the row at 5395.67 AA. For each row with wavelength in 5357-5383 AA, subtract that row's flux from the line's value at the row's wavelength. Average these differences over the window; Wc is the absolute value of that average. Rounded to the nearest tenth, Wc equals 1.1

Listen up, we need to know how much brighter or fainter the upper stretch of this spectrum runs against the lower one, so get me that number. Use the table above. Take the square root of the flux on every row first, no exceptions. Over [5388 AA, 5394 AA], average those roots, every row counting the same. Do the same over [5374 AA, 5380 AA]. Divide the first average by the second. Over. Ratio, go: 1.01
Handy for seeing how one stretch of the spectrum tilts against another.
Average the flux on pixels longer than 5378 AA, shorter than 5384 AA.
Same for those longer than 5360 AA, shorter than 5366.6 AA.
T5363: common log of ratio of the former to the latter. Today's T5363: 0.02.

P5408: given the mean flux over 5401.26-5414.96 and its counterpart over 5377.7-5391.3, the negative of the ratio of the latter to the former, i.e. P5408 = -1.09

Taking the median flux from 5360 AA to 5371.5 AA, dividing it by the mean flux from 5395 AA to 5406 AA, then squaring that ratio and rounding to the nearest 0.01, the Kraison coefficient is 0.98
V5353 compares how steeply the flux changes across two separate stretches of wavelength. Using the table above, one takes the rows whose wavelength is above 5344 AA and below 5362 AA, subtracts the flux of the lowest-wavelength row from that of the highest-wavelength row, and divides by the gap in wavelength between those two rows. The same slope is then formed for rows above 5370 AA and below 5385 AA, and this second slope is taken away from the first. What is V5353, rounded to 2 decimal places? -0.12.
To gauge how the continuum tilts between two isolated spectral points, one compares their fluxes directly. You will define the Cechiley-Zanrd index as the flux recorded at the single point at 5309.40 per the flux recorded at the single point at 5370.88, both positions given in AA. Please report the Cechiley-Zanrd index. 1.13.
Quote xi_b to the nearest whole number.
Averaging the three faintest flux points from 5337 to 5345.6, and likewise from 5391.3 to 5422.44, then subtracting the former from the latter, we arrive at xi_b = 1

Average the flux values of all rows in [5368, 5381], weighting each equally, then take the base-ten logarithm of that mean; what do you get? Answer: 1.18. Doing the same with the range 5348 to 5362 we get 1.20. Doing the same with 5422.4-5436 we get 1.20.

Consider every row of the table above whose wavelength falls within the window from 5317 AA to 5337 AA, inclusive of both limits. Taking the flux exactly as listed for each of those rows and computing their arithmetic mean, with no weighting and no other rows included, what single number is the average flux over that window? 14.0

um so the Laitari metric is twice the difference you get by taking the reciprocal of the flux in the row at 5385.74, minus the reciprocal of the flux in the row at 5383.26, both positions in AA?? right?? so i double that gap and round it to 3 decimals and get -0.002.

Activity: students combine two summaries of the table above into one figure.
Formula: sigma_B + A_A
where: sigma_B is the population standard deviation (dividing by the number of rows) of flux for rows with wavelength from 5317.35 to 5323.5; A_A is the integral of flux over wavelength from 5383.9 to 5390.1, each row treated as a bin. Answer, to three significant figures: 108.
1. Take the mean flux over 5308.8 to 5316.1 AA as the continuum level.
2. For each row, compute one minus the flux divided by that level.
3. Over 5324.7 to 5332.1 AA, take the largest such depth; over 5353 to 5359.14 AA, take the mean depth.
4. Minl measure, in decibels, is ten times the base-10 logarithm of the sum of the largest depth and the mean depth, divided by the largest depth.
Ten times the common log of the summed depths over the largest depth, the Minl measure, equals -3.9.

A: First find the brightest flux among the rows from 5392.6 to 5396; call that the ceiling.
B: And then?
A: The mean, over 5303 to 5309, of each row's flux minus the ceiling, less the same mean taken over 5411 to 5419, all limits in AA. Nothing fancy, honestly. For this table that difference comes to -2.2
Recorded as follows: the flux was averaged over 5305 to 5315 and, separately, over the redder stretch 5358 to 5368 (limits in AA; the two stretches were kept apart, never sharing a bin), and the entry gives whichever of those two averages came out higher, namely 16.1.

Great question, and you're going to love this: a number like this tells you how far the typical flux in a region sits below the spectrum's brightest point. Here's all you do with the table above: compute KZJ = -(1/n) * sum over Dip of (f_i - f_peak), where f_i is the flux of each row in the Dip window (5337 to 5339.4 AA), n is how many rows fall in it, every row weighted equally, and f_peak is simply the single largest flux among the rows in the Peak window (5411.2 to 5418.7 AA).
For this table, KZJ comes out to 3.2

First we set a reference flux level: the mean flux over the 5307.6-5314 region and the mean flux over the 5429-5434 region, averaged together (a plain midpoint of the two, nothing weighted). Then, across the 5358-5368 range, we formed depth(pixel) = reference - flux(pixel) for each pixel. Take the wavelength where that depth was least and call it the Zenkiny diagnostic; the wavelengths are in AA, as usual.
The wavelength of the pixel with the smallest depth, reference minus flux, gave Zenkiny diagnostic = 5358.52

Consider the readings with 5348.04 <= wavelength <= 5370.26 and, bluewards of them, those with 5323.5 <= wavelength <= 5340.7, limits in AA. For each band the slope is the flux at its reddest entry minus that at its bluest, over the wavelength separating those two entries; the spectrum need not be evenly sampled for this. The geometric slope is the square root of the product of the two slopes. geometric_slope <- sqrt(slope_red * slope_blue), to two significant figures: 0.012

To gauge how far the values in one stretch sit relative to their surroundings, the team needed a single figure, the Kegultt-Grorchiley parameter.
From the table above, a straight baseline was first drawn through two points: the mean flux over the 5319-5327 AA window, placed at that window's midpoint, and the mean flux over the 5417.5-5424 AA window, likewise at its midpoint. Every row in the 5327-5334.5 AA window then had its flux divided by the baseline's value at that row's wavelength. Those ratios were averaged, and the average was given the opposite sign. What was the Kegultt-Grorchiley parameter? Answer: -0.90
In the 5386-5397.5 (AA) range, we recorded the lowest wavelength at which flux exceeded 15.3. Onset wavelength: 5386.98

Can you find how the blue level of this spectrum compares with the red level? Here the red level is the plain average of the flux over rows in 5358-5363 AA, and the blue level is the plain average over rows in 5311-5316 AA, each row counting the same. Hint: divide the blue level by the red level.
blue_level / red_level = 0.87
